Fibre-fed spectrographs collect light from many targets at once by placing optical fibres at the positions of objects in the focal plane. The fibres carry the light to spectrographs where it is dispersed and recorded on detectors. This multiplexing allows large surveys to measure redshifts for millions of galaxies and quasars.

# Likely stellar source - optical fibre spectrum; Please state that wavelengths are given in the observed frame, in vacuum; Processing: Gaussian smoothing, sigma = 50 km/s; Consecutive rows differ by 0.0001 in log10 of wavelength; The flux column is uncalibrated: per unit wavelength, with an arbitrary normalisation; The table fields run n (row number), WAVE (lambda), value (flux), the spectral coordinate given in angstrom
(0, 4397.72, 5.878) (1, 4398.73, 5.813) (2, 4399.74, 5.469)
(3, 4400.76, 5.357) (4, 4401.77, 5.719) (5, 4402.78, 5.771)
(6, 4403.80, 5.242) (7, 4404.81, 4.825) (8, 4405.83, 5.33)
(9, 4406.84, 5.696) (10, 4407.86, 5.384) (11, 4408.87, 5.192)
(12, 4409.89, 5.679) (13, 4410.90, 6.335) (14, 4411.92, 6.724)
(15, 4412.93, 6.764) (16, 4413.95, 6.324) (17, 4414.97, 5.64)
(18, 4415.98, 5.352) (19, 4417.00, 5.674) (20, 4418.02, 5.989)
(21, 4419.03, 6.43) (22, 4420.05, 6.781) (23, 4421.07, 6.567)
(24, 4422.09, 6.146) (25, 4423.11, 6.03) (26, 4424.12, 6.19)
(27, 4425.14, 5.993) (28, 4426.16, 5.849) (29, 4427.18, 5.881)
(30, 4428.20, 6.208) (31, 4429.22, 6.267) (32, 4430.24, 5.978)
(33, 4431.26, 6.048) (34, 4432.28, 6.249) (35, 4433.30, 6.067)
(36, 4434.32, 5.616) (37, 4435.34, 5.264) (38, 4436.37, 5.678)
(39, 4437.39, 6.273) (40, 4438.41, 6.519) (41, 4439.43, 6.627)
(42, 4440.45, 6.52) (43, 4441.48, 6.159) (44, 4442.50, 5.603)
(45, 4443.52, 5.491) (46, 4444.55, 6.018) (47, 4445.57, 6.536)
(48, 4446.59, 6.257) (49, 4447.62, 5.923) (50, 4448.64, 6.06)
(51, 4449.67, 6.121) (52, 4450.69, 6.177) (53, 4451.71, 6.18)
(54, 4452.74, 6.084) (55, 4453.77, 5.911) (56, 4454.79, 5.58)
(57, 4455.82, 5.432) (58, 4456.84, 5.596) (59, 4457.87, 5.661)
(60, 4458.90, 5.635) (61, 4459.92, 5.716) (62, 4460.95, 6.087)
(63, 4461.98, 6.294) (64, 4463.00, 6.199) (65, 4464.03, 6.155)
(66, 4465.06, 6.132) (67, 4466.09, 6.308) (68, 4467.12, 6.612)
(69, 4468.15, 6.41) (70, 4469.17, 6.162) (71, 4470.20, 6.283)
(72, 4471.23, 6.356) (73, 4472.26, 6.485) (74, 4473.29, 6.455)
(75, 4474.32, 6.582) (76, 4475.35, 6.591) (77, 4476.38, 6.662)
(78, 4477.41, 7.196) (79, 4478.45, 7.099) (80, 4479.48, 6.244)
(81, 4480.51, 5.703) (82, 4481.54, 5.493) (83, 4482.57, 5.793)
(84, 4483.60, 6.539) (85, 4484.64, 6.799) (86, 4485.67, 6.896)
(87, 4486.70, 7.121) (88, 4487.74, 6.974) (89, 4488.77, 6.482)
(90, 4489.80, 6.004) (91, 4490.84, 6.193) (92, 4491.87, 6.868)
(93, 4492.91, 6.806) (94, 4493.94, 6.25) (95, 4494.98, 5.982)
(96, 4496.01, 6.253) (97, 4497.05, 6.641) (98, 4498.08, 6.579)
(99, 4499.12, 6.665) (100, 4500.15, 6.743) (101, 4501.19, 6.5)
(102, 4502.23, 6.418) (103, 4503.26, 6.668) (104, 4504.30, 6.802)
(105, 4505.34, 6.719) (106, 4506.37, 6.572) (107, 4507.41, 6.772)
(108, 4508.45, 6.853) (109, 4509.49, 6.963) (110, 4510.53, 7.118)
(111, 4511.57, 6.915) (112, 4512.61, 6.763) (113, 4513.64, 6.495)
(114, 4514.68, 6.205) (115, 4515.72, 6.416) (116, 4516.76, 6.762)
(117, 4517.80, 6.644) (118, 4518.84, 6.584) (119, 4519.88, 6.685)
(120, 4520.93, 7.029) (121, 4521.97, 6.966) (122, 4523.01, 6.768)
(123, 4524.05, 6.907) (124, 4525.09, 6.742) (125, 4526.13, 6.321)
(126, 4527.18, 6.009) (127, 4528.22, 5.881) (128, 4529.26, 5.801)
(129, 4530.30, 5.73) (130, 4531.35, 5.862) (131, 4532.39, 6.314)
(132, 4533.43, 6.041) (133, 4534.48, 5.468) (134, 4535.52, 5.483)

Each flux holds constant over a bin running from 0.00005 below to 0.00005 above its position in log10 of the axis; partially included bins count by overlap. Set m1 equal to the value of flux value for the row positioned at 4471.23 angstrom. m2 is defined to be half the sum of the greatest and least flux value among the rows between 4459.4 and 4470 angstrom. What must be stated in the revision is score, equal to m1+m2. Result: 12.5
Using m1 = 6.356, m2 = 6.2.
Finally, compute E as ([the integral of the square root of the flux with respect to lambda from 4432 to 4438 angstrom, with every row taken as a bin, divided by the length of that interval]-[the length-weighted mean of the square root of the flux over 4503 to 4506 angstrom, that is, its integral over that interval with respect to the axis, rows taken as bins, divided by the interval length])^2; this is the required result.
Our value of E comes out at 0.032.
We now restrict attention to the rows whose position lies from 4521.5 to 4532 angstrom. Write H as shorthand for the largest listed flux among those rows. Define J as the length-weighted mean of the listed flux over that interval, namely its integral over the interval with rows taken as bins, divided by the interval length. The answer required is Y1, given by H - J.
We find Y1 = 0.67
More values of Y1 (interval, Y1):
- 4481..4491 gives 0.69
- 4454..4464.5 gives 0.45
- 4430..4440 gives 0.59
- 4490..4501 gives 0.39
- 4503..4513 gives 0.30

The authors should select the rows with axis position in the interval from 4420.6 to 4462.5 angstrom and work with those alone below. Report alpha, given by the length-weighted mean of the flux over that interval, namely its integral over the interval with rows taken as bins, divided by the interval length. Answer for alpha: 6.0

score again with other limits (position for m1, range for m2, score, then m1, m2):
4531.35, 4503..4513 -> 12.7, 5.862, 6.8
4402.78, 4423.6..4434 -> 11.8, 5.771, 6.1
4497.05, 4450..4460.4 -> 12.4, 6.641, 5.8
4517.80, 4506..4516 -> 13.3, 6.644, 6.7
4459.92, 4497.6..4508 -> 12.3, 5.716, 6.6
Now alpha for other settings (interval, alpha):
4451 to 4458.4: 5.8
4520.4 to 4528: 6.6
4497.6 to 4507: 6.6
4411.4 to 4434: 6.1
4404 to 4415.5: 5.8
